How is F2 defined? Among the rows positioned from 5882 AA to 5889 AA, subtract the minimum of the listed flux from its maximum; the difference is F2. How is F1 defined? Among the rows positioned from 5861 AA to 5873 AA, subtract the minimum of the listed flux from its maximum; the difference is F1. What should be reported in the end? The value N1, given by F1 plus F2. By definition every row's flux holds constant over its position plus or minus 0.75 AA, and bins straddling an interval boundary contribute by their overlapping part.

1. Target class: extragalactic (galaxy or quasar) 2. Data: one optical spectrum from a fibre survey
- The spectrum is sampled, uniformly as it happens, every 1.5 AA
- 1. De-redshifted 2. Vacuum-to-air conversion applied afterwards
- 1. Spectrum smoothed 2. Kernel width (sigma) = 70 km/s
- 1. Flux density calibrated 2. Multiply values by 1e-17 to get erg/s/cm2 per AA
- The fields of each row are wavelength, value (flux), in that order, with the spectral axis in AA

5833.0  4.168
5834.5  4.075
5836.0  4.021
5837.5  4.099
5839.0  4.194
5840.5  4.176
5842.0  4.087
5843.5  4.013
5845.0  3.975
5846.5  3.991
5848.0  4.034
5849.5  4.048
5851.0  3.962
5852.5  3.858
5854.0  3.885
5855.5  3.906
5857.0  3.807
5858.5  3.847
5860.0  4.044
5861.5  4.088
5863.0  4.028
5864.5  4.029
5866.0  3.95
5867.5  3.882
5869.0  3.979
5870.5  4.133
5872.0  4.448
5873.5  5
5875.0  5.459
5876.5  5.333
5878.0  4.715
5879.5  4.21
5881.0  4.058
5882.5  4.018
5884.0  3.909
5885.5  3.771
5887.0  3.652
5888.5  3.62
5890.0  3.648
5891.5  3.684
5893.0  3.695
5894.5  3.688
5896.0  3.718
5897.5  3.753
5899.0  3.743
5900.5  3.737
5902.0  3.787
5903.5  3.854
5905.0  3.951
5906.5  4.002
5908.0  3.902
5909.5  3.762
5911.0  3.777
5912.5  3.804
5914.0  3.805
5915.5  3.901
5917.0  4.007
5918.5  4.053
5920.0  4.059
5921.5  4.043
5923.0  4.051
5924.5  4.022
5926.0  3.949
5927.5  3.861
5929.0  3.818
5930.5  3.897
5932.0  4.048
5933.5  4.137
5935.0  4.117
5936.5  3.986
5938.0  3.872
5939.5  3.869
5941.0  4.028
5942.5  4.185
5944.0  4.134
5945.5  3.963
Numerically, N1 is 0.96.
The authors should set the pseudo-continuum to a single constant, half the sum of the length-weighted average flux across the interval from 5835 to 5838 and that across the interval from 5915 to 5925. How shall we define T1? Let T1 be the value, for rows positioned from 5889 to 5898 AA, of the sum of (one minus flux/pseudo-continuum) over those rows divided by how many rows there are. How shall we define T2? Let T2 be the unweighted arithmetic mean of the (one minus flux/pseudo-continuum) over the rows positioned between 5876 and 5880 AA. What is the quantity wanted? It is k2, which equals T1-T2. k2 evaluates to 0.261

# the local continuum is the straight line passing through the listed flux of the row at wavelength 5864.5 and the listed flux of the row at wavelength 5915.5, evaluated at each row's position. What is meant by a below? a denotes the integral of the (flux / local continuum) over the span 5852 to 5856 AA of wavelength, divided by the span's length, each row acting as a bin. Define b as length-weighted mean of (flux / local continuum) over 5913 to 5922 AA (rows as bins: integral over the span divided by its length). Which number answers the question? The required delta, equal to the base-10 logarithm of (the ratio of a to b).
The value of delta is -0.03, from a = 0.96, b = 1.02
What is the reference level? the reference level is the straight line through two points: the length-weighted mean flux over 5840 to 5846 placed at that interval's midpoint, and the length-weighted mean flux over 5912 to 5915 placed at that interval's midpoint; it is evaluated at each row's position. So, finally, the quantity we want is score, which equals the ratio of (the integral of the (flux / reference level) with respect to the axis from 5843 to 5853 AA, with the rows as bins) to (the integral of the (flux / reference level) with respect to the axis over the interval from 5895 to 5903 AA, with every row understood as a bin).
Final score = 1.3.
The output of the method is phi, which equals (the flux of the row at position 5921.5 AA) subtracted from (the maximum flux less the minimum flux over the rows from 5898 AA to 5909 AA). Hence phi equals -3.8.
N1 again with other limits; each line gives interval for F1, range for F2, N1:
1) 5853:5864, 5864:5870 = 0.43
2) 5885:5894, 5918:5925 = 0.19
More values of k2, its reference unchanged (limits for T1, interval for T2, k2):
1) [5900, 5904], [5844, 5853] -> 0.046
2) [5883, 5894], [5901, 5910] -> 0.041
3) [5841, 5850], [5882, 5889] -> -0.057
